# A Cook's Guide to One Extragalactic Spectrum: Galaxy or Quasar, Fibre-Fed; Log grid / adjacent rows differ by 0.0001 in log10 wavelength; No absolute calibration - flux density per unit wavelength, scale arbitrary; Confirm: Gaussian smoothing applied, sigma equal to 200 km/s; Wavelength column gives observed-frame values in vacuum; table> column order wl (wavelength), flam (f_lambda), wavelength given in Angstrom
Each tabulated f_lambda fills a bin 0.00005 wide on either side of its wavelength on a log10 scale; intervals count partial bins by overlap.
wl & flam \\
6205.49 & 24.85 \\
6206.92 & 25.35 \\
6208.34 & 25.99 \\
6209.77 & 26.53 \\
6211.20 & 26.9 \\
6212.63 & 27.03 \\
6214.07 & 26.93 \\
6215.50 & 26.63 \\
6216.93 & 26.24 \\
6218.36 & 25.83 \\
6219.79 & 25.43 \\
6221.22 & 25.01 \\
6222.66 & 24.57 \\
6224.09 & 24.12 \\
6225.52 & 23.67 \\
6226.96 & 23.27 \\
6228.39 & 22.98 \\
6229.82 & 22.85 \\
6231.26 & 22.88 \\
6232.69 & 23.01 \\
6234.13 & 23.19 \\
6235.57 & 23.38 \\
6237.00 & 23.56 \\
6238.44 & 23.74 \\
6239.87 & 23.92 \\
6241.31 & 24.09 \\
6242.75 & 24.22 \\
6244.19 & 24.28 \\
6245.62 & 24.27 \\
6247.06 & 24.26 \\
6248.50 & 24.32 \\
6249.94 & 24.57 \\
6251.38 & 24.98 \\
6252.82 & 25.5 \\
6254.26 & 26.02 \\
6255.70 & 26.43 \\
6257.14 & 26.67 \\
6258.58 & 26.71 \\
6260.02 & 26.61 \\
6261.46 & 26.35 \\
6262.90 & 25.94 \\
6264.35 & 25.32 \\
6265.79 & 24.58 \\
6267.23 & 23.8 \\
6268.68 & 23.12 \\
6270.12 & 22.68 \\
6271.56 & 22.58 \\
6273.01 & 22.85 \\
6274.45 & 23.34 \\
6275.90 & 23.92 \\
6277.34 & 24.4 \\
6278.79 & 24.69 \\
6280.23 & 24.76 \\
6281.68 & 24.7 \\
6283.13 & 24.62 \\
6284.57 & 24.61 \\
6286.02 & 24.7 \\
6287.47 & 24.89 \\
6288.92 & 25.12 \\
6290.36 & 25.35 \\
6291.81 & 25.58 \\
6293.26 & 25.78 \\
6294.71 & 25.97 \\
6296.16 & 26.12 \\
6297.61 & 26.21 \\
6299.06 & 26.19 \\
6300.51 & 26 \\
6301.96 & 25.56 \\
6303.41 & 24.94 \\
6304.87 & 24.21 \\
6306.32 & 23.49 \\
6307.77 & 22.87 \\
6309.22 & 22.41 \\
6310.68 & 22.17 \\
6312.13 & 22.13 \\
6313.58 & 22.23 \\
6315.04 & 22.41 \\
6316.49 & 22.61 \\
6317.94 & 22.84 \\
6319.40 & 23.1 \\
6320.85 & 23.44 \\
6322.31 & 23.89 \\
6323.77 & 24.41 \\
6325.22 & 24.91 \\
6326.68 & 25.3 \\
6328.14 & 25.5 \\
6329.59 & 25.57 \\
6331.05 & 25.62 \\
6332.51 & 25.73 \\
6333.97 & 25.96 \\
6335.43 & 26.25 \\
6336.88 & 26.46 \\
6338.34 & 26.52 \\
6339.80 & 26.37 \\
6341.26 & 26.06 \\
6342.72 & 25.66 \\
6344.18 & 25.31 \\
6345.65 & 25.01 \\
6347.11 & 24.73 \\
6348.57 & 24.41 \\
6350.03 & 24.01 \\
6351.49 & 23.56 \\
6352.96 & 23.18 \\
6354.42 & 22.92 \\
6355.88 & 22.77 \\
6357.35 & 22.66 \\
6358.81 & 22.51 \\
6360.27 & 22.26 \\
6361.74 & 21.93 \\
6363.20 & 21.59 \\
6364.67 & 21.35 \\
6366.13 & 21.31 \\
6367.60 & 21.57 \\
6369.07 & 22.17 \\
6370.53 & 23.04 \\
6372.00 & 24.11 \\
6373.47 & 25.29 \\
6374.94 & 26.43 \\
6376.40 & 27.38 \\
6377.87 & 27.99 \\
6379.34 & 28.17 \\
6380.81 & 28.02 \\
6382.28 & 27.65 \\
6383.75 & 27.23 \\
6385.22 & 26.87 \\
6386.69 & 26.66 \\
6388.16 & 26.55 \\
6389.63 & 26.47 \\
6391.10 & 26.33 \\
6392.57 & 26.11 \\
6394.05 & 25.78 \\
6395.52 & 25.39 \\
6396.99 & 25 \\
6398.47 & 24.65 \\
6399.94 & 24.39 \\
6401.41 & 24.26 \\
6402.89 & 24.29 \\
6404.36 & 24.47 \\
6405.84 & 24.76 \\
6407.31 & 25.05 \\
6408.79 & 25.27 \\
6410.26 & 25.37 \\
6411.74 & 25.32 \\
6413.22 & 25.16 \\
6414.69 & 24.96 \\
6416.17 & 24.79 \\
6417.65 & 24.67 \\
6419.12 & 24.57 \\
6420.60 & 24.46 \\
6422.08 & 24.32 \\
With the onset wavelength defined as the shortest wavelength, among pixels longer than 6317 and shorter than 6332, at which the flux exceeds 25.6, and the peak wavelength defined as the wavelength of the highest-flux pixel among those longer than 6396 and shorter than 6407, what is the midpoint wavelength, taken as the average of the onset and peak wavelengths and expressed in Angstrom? 6364.0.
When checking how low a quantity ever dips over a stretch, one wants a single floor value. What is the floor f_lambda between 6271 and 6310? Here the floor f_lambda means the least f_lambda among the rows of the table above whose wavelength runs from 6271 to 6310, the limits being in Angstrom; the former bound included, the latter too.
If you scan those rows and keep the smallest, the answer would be 22.41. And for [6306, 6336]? 22.13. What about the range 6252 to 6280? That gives 22.58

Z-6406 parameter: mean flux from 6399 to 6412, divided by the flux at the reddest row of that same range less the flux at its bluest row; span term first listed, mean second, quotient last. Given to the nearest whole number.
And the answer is 27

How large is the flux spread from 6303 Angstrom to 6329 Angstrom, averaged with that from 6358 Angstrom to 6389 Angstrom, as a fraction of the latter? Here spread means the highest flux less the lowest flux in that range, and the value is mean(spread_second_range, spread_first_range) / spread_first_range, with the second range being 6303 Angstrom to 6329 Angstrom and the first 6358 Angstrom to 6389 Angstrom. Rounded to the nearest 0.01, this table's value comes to 0.75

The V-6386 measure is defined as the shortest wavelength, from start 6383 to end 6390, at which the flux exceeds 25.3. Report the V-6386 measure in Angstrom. 6383.75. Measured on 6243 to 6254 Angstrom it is 6252.82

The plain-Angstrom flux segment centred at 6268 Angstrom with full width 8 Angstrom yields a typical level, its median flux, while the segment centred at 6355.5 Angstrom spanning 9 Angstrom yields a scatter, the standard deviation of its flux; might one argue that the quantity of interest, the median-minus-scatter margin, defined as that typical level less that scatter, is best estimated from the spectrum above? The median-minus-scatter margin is 23.1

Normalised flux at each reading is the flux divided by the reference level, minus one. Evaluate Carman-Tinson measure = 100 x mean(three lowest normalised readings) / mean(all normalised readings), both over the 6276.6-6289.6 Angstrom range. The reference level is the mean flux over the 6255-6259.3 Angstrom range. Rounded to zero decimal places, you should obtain 109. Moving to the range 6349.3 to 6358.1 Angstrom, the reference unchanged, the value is 112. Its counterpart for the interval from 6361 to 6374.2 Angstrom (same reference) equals 126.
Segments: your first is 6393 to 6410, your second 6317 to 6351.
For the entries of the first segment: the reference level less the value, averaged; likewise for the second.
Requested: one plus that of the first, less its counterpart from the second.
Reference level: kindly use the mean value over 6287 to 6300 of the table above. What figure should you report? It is 1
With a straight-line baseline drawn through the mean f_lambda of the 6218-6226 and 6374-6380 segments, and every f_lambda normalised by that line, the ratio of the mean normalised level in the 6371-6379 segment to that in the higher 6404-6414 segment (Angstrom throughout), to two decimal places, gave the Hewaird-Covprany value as 1.07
